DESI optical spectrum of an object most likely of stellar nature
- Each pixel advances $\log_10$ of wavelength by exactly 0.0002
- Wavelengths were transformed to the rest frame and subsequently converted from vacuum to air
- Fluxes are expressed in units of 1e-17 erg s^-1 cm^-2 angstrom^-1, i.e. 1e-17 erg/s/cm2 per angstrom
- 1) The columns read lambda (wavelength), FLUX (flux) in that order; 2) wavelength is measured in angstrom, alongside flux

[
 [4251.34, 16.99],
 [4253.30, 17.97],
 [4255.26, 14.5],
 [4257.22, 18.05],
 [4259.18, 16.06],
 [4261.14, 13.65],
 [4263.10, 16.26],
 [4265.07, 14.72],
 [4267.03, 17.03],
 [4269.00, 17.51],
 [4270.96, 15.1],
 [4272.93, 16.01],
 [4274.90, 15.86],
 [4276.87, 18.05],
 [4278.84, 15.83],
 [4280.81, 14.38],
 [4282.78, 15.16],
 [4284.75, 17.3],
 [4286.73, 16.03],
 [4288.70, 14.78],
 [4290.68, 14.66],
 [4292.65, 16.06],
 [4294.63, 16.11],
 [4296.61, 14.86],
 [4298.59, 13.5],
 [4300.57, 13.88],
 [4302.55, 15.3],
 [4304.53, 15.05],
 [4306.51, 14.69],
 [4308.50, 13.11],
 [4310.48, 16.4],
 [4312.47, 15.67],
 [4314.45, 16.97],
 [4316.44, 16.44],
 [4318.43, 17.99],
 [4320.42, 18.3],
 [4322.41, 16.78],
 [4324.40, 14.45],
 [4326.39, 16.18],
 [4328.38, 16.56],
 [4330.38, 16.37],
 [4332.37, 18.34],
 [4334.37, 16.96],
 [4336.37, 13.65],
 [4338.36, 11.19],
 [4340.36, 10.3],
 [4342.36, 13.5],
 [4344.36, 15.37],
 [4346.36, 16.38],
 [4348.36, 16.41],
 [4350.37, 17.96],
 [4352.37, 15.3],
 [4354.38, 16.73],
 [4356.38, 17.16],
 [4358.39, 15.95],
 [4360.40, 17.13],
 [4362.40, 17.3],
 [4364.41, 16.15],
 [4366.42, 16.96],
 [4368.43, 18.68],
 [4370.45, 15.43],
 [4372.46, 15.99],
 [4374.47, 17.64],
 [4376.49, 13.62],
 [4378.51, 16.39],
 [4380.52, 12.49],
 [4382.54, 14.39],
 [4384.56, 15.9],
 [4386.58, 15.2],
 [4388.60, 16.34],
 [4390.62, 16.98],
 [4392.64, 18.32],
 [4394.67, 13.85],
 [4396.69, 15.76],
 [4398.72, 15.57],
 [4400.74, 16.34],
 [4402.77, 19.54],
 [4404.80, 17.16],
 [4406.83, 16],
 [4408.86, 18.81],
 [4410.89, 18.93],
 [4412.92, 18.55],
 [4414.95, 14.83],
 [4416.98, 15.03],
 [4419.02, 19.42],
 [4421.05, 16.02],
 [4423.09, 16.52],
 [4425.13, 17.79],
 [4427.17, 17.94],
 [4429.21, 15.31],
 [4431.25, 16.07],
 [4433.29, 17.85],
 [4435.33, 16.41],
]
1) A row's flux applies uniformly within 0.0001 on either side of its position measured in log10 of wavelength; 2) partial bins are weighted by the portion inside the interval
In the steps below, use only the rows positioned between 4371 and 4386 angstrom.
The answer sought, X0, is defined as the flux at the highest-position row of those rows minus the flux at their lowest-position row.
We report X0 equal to -0.1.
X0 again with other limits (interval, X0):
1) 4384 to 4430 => -0.6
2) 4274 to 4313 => -0.2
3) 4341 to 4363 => 3.8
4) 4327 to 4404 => 3.0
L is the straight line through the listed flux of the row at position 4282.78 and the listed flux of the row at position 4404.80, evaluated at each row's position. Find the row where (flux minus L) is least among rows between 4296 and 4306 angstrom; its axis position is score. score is 4298.59 angstrom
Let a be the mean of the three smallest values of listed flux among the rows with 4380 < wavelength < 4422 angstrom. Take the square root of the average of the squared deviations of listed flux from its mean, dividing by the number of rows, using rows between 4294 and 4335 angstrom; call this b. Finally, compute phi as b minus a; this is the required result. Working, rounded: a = 13.6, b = 1.45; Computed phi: -12.1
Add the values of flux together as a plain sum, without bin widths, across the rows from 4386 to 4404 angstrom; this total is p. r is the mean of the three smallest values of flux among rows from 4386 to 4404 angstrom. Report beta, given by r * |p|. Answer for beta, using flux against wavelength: 2200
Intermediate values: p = 148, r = 14.9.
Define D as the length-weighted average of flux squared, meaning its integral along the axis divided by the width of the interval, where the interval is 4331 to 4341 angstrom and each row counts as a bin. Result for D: 214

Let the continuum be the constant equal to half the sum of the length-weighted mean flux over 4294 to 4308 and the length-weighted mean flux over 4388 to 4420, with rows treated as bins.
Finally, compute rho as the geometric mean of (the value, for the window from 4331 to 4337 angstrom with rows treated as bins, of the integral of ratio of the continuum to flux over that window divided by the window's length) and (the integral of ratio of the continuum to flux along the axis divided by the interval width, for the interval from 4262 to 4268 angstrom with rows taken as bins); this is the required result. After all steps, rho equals 0.98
